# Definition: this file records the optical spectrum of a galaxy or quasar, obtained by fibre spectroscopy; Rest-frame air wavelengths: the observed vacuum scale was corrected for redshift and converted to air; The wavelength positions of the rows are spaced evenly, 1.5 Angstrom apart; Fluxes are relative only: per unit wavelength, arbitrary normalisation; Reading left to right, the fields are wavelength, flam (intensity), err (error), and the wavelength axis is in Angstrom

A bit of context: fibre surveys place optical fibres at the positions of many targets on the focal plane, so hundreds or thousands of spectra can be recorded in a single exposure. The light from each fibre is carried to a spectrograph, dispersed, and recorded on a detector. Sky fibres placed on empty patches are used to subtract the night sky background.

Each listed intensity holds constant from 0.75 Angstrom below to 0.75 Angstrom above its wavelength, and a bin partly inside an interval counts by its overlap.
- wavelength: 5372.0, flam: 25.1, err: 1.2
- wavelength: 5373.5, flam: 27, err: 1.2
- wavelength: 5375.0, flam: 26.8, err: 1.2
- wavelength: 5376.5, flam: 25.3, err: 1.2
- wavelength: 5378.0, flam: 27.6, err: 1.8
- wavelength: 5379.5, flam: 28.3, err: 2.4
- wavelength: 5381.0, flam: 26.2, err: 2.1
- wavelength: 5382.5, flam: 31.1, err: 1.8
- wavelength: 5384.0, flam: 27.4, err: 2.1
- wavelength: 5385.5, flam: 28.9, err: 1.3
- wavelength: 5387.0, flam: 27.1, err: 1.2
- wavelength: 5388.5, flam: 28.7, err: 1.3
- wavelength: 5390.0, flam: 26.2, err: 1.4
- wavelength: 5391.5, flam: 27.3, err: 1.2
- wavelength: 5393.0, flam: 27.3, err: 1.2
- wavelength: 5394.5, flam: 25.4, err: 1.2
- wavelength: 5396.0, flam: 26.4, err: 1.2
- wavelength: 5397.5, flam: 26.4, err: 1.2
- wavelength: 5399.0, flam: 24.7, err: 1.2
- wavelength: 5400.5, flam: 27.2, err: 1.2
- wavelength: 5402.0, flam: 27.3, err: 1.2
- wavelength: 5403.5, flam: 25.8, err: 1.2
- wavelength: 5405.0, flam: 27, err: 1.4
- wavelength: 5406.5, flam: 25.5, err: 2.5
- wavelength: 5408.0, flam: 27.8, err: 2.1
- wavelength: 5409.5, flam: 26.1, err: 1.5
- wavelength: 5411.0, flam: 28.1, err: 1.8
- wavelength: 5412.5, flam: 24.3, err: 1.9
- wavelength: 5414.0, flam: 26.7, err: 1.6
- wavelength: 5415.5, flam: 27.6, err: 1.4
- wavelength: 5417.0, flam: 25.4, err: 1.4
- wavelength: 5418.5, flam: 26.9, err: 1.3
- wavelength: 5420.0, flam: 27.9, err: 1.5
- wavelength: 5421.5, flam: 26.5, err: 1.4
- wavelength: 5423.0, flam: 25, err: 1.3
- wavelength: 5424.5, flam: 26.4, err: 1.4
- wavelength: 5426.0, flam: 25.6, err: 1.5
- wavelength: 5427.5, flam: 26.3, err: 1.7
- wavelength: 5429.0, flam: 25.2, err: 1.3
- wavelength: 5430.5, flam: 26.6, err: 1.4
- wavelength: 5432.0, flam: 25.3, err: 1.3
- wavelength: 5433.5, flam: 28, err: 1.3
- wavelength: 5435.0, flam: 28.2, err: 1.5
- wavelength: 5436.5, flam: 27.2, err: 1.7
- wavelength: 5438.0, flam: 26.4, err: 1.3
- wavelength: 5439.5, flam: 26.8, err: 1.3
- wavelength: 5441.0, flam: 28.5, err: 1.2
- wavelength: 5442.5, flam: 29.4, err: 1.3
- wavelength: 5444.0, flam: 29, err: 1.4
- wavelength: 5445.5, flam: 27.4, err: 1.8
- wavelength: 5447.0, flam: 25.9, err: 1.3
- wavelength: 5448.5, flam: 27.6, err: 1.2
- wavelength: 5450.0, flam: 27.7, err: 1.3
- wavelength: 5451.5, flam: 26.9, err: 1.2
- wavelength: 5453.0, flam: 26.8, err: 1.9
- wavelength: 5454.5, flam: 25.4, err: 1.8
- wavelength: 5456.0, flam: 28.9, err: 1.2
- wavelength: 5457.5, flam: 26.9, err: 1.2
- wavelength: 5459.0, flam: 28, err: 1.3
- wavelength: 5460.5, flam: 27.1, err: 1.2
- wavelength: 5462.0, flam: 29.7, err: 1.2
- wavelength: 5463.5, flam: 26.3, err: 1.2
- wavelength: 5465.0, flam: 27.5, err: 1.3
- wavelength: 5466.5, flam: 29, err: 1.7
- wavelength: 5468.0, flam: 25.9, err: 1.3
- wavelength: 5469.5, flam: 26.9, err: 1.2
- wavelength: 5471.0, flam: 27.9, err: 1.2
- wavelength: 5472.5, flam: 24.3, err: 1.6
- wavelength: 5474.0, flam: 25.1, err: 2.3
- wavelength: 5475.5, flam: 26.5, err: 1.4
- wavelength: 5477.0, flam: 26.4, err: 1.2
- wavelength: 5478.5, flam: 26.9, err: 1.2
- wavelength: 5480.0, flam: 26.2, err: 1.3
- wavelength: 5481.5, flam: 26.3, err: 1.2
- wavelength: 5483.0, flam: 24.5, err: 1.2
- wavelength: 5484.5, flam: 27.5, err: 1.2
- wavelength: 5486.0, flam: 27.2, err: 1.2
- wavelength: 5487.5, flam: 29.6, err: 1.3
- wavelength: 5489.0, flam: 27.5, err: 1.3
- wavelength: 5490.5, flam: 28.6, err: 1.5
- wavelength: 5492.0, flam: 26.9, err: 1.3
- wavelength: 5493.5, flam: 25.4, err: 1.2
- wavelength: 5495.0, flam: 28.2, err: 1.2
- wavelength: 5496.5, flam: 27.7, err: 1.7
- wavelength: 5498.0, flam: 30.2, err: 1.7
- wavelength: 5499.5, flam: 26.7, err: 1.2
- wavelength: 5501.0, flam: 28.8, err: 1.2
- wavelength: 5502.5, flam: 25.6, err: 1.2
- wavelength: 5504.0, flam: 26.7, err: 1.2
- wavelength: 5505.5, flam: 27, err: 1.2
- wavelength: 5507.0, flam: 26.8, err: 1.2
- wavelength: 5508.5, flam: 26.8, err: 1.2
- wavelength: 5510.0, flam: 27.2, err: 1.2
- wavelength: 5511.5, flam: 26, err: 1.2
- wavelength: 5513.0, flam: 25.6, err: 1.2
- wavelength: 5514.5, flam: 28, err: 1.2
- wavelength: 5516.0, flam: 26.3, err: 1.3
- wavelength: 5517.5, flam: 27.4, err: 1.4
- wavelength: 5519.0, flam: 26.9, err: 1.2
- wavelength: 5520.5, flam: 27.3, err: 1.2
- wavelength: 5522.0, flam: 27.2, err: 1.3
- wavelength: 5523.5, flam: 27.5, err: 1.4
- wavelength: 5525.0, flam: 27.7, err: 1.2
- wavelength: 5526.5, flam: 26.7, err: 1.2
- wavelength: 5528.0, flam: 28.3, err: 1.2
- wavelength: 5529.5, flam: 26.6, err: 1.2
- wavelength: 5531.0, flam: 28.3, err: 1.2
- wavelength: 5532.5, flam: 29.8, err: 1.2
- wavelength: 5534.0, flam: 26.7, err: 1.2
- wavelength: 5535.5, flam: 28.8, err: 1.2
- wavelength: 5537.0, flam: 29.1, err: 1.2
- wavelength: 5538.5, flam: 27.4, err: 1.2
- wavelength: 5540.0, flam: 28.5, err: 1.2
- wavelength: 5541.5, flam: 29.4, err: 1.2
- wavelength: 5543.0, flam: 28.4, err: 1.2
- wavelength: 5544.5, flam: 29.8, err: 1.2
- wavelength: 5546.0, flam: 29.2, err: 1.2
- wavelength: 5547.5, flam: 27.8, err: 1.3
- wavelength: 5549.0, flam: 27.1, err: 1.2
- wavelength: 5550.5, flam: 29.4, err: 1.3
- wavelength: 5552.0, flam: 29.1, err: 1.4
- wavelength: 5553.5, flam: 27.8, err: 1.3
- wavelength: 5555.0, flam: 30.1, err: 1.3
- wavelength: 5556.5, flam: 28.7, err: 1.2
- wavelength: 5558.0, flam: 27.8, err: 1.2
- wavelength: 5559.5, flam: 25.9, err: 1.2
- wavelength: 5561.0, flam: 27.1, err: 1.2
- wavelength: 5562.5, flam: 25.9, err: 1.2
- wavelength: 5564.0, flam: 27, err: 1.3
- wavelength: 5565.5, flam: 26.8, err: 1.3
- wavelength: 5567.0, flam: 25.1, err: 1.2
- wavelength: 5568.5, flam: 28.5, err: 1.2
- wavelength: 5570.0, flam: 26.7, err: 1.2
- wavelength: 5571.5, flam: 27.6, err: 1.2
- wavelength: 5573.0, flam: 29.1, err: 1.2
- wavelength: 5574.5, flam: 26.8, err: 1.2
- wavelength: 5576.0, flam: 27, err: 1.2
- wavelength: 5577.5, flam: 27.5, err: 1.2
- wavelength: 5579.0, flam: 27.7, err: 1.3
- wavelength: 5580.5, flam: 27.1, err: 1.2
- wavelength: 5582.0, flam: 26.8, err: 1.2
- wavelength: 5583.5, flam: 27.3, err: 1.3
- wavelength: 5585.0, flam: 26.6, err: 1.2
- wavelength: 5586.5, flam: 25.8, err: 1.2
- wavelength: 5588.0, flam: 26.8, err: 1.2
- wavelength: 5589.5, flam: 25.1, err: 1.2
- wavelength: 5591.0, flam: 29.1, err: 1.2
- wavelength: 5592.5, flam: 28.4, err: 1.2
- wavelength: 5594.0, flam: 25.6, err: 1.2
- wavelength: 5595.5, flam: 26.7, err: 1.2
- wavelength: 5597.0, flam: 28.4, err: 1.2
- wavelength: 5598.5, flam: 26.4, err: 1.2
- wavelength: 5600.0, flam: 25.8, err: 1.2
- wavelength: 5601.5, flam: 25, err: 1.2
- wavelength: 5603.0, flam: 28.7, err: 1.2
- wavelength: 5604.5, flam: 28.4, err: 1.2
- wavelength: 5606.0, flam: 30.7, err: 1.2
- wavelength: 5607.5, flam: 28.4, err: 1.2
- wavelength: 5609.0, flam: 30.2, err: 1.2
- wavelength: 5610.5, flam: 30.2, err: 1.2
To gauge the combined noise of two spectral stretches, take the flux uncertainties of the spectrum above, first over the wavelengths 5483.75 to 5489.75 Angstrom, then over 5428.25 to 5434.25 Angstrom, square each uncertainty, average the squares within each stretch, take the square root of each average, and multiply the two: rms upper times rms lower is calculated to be 1.66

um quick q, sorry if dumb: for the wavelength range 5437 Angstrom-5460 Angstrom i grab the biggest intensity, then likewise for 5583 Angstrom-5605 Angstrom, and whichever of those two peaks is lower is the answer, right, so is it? 29.1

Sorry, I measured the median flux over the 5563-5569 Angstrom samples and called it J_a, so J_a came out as 26.9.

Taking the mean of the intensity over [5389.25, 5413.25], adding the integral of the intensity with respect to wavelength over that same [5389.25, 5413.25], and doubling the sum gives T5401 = 1321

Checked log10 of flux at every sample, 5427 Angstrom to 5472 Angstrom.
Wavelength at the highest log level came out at 5462.0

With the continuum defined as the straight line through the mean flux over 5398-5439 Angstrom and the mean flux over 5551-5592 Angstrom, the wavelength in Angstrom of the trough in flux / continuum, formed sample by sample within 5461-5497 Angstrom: 5472.5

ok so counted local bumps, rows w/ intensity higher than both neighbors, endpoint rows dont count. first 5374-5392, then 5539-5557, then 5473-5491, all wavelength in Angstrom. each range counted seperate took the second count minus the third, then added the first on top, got 3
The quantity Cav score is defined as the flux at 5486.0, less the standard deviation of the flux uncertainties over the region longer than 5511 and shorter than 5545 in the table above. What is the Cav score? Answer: 27.1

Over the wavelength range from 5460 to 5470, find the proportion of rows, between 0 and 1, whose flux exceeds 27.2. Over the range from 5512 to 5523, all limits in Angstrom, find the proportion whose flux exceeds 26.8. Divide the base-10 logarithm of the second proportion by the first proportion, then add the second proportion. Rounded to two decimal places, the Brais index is 0.37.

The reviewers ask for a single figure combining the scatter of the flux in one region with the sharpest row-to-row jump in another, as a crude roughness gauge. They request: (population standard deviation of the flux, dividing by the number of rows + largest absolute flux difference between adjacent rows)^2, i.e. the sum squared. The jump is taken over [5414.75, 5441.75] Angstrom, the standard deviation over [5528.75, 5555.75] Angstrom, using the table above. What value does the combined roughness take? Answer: 14.1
